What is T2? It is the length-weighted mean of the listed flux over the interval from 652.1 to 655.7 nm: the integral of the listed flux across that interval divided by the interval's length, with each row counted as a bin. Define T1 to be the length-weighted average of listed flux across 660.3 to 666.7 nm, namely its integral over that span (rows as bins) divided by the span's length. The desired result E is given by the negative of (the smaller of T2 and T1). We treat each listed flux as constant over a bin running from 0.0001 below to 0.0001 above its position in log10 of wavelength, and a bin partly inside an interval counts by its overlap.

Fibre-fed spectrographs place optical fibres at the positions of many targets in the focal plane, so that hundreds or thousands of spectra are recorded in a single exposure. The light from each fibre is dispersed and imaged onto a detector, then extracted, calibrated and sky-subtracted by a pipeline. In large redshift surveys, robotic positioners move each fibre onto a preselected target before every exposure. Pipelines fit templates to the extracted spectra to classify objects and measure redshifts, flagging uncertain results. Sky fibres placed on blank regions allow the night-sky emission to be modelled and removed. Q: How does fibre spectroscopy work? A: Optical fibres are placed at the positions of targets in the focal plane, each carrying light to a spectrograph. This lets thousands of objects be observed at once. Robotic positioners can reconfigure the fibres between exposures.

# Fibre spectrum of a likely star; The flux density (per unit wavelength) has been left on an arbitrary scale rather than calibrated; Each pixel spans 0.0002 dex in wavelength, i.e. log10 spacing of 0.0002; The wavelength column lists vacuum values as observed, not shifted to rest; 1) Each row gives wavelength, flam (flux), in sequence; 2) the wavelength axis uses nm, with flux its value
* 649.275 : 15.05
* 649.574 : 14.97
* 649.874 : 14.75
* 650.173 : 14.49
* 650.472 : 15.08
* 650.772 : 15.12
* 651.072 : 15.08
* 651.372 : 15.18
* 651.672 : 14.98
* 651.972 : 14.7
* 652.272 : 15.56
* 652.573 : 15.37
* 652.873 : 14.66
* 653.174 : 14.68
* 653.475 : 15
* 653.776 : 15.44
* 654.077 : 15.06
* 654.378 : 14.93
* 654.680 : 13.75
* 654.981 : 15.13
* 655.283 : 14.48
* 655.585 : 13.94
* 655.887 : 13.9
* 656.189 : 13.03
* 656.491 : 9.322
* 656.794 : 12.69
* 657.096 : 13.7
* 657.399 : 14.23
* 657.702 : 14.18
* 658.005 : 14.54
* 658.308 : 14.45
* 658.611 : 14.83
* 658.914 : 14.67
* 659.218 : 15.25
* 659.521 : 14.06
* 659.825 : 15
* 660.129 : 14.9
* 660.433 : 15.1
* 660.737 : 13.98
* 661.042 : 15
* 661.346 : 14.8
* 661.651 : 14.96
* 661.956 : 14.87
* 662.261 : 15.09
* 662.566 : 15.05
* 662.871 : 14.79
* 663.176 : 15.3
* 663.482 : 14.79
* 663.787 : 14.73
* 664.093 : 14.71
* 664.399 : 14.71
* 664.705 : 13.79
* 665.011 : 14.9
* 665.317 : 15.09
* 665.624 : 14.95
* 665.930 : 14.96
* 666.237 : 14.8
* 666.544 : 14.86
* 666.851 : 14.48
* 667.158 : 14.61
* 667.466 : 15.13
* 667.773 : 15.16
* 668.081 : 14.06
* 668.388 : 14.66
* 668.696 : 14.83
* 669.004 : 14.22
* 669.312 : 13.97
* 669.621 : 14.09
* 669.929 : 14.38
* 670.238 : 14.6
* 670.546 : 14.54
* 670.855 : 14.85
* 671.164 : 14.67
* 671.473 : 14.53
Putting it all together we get -14.8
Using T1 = 14.8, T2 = 14.84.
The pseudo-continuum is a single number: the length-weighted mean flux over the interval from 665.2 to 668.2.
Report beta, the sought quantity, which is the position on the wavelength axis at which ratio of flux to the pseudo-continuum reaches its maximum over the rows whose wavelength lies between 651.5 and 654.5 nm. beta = 652.272 nm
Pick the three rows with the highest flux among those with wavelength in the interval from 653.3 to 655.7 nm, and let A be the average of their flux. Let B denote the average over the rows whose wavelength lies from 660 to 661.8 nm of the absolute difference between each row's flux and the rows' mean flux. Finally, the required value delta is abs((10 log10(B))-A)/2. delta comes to 10.4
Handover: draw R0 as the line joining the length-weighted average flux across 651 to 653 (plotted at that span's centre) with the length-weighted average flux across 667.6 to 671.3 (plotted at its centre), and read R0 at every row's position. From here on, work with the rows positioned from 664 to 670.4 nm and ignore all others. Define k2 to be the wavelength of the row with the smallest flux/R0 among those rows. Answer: 664.705 nm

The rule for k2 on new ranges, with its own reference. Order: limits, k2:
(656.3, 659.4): 656.491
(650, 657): 656.491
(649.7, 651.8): 650.173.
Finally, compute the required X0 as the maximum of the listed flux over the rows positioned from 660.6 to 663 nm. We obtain 15.09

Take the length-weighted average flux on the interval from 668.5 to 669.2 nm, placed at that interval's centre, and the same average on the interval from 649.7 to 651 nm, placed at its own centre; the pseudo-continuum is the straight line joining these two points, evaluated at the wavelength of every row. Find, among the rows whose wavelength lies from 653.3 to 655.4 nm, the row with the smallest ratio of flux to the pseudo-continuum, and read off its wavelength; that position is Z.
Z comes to 654.680 nm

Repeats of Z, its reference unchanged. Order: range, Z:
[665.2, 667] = 666.851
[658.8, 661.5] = 660.737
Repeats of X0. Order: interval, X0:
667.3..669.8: 15.16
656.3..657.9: 14.23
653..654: 15.44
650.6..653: 15.56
